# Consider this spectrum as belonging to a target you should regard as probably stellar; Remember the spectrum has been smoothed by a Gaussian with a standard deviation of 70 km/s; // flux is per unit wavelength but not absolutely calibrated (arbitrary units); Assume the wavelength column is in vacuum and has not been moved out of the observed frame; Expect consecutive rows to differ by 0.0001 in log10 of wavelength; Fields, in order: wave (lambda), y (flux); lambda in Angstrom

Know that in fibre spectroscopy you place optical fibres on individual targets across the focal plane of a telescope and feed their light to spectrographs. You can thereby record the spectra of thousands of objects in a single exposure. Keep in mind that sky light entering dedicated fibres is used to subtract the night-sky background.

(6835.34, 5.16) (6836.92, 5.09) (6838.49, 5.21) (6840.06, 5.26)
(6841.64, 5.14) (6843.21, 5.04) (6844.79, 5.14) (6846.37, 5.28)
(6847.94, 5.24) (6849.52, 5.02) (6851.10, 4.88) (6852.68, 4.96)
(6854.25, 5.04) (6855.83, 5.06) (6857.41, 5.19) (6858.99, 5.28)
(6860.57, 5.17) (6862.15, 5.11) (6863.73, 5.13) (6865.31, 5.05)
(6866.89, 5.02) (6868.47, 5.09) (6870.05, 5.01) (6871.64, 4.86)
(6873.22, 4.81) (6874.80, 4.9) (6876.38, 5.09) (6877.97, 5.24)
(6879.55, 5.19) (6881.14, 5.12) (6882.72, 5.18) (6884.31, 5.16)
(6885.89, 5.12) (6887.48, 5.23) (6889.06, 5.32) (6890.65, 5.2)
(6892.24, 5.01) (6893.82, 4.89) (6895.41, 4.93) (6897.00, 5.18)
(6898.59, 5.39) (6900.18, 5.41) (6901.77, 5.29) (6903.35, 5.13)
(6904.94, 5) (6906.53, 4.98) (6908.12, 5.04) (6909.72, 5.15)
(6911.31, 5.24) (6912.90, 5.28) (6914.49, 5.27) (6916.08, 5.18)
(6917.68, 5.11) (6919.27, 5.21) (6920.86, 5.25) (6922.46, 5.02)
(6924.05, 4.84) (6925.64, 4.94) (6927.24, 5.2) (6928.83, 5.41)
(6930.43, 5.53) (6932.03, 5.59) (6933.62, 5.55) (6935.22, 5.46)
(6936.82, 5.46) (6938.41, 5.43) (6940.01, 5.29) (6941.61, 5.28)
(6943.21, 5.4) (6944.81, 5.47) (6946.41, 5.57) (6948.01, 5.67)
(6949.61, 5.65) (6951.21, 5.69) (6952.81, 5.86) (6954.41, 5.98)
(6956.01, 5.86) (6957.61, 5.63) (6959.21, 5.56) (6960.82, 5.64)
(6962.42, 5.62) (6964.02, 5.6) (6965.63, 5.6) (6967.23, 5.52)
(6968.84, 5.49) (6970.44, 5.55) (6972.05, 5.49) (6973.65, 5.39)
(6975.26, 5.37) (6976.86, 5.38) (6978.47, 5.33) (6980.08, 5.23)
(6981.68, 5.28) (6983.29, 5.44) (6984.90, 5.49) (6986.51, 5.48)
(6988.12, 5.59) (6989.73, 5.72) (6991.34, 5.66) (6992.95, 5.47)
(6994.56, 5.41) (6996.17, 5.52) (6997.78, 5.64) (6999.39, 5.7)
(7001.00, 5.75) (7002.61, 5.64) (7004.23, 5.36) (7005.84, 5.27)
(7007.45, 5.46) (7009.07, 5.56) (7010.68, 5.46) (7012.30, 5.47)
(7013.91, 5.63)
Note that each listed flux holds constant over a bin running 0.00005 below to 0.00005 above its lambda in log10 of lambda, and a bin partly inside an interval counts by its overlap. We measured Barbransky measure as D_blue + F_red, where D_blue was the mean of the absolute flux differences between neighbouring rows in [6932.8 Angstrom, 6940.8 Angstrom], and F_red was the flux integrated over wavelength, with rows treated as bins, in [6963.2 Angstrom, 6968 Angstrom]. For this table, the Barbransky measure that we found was 27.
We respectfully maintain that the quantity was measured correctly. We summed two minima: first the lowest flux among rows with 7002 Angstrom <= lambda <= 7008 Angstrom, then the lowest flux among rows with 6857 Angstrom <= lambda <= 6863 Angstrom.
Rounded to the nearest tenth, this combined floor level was 10.4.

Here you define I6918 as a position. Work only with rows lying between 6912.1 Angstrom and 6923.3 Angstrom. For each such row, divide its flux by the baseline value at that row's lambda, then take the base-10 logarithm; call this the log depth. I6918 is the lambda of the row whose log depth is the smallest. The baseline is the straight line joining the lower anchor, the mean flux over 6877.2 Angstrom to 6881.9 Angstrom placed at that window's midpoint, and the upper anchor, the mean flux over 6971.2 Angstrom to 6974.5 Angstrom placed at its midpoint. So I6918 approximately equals 6922.46 Angstrom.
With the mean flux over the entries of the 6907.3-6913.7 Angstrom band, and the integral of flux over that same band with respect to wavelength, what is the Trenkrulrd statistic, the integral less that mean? 28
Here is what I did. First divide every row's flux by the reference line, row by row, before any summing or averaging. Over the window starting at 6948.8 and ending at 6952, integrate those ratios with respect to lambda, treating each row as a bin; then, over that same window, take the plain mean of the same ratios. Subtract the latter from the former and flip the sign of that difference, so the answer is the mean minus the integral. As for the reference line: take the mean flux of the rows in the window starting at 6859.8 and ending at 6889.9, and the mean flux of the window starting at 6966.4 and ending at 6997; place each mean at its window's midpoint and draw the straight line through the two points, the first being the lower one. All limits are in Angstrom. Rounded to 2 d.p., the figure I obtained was -2.33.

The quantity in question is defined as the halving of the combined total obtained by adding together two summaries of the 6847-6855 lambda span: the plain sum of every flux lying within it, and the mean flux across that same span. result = 15.1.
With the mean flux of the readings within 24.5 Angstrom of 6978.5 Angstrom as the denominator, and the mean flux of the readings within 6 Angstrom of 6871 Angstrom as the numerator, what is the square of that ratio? 0.805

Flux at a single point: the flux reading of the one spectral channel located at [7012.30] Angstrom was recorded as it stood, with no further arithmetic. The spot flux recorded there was 5.47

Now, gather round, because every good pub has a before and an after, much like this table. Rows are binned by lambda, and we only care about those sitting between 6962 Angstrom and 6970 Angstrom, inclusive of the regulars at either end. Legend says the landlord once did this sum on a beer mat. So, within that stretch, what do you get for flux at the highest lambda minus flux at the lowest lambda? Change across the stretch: -0.13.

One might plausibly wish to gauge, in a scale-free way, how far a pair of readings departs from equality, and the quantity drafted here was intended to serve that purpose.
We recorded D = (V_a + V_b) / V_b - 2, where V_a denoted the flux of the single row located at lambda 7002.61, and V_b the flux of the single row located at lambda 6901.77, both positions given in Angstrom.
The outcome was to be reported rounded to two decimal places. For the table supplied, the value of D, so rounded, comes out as 0.07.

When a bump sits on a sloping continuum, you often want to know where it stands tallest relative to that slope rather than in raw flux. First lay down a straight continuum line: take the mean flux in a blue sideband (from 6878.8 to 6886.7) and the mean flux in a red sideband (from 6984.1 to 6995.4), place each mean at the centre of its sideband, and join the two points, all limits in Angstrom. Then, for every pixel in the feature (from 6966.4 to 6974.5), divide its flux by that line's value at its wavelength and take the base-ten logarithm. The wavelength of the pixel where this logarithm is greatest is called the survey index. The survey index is 6970.44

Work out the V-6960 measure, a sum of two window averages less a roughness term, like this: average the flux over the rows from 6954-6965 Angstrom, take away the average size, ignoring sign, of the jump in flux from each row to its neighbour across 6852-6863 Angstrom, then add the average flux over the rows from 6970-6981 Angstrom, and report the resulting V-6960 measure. 11.0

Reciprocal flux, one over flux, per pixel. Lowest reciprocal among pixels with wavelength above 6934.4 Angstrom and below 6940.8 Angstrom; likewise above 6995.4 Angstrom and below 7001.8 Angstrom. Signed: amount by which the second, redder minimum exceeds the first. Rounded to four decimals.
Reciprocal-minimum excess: -0.0092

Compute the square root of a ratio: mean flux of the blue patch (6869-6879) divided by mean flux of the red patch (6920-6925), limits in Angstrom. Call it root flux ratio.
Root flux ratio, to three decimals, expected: 0.995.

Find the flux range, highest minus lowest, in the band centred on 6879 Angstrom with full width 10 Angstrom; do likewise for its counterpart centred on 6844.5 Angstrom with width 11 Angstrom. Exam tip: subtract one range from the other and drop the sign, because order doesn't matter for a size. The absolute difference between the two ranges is 0.1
